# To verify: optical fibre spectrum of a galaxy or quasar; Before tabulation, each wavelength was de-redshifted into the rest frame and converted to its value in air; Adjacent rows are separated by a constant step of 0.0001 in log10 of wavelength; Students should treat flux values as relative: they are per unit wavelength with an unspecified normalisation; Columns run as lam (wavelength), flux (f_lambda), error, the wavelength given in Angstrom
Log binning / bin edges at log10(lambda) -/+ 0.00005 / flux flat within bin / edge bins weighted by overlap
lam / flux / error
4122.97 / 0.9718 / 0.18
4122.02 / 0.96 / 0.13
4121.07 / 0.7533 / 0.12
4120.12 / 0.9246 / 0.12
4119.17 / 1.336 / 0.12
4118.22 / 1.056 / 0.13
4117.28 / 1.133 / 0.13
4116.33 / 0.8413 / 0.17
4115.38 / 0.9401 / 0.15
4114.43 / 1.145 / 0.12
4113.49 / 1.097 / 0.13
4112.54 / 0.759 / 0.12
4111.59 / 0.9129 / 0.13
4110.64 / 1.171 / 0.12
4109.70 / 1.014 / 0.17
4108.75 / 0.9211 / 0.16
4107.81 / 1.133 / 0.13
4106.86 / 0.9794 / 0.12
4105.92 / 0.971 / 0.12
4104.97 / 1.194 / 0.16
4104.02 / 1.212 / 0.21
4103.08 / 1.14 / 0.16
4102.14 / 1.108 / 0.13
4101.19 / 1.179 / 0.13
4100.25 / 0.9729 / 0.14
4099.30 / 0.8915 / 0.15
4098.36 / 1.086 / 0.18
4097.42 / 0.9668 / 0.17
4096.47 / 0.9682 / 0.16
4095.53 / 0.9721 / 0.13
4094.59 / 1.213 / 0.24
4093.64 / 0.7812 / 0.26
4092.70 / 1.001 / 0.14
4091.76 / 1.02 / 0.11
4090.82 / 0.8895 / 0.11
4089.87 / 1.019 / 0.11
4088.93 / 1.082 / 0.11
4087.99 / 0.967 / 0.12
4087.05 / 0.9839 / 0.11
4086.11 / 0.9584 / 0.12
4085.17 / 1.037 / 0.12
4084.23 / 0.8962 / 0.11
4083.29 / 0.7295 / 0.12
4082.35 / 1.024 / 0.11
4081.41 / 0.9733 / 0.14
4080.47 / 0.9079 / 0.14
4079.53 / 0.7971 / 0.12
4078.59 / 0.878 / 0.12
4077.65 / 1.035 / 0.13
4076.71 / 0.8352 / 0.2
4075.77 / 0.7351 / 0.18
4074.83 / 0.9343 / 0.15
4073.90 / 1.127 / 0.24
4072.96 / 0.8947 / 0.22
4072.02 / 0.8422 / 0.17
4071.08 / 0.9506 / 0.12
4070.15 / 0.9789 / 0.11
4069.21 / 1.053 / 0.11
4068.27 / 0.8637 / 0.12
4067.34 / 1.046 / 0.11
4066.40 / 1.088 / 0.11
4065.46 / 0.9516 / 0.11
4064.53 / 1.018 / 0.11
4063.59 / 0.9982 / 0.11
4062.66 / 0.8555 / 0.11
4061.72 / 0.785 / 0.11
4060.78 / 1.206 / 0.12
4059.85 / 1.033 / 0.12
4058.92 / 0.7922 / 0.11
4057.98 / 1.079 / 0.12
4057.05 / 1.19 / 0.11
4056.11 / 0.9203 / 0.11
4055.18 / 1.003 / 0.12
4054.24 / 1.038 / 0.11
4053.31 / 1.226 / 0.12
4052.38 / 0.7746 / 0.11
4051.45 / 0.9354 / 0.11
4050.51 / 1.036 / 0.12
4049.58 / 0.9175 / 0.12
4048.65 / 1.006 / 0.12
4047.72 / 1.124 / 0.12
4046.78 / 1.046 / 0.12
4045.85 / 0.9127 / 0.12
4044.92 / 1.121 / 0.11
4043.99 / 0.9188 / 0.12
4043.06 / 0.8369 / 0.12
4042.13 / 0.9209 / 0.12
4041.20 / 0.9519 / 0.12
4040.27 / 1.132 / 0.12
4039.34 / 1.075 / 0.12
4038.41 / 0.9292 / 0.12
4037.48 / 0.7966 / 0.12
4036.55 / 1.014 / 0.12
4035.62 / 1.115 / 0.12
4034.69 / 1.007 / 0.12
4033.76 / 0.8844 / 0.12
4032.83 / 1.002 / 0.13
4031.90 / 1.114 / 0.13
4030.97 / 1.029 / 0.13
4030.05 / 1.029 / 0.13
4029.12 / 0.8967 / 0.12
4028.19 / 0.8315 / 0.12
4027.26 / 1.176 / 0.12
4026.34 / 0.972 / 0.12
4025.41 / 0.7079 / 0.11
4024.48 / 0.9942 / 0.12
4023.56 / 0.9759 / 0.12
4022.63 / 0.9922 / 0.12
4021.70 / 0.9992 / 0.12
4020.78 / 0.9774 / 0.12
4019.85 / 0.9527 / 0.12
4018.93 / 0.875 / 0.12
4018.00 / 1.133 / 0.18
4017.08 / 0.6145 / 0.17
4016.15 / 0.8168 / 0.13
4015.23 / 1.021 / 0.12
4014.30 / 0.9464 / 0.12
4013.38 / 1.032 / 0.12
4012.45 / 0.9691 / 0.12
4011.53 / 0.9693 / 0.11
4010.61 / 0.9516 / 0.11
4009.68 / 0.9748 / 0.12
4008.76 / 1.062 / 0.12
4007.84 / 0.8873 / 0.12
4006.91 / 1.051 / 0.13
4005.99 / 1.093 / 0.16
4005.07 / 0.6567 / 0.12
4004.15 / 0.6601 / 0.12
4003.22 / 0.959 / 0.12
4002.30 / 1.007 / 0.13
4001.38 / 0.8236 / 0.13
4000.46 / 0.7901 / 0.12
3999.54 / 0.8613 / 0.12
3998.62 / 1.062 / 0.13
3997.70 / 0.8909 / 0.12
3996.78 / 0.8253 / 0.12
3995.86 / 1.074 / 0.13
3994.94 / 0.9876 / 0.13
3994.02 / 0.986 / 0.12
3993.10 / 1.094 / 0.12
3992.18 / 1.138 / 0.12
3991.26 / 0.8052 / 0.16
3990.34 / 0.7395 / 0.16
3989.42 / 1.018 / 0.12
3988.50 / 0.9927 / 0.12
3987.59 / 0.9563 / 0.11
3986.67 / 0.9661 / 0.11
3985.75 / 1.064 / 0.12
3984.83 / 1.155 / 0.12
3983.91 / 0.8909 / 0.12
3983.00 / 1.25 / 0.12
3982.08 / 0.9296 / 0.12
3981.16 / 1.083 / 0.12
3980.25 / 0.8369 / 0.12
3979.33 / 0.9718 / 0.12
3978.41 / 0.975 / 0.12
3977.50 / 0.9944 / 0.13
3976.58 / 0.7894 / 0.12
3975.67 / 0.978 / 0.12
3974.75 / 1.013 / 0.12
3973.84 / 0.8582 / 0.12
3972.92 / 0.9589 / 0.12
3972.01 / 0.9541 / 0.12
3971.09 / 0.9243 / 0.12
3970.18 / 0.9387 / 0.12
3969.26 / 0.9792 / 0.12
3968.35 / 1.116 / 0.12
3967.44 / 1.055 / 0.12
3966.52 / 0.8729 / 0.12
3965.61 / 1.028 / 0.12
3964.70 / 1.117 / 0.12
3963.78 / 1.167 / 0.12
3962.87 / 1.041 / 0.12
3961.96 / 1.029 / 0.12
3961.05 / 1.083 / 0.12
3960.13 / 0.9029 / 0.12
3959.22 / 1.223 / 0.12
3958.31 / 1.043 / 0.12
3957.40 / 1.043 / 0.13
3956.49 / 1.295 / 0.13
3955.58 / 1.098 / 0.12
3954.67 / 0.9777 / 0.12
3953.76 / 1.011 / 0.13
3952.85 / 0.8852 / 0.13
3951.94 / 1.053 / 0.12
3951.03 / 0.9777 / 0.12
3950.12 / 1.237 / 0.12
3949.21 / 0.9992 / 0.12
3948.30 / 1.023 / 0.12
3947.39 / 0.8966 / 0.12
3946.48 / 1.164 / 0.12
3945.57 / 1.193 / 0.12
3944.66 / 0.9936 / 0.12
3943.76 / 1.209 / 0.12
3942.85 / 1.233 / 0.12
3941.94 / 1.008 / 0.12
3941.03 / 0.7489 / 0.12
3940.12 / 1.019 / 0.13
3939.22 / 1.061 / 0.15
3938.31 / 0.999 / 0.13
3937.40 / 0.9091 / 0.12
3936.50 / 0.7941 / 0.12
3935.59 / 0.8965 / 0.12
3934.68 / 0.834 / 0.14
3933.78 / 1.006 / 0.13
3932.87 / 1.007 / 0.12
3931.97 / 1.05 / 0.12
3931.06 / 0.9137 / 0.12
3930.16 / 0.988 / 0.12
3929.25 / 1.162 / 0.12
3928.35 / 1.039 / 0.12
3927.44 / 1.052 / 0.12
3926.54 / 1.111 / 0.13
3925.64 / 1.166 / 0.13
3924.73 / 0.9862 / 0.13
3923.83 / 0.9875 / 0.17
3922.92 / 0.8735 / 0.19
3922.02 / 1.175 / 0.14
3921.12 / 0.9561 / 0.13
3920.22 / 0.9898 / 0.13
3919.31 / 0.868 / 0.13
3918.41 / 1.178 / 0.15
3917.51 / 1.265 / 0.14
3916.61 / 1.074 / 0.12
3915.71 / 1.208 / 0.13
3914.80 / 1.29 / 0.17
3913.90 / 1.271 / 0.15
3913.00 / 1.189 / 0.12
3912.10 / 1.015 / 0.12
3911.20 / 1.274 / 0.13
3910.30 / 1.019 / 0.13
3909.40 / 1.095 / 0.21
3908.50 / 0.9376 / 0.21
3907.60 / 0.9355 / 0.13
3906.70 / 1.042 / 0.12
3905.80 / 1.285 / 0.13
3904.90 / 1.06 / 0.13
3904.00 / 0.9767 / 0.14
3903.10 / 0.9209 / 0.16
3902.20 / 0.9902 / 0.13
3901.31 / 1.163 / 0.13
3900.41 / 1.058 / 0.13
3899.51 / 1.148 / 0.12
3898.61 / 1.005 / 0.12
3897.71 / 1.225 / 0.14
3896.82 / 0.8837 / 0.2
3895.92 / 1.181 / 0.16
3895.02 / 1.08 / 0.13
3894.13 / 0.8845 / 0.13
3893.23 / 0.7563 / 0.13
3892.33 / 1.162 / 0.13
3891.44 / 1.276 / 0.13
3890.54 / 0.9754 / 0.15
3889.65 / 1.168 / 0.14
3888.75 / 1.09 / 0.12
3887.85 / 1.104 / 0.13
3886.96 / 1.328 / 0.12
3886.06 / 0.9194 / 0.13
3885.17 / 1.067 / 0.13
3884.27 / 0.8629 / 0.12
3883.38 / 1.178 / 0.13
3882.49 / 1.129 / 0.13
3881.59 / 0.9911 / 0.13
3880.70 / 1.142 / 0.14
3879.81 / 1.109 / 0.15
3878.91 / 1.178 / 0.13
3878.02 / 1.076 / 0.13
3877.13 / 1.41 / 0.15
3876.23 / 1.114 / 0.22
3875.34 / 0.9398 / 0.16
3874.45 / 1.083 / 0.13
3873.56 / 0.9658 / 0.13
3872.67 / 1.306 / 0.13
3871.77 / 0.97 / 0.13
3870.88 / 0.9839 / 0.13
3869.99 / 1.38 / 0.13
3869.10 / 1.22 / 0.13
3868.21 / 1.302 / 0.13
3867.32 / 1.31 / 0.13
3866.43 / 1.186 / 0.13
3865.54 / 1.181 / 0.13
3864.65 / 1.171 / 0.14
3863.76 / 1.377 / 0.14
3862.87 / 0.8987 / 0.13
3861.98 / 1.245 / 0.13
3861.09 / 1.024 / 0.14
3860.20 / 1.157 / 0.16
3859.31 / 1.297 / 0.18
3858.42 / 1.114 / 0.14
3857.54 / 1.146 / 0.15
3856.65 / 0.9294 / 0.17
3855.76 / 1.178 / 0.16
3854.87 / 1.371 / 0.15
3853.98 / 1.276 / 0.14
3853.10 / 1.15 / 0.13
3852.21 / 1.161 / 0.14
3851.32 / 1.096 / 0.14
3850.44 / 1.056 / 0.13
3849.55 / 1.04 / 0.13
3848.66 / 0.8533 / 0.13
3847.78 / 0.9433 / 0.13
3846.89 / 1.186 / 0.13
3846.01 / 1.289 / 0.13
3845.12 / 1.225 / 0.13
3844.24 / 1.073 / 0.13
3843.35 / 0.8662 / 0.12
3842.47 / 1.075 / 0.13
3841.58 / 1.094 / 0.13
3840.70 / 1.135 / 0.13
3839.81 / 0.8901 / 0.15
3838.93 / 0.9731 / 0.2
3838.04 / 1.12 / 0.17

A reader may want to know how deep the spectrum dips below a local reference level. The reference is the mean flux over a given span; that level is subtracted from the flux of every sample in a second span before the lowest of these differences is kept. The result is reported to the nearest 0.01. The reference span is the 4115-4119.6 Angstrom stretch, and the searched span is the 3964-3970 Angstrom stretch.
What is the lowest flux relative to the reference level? -0.19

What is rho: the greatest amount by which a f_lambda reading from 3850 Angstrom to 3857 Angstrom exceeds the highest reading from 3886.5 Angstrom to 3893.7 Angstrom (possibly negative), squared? 0.00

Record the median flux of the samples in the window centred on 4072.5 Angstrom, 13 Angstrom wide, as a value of 0.94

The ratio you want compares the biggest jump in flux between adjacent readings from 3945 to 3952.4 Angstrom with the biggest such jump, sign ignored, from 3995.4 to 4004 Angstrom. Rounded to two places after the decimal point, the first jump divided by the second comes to 1.08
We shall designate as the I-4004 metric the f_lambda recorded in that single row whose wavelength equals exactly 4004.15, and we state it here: 0.6601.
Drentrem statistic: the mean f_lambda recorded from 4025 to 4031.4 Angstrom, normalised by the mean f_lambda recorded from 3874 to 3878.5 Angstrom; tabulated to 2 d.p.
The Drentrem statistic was 0.84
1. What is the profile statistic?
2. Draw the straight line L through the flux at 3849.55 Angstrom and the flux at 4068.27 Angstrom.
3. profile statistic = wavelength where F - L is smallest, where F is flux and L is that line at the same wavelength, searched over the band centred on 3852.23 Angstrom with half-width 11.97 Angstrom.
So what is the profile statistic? 3848.66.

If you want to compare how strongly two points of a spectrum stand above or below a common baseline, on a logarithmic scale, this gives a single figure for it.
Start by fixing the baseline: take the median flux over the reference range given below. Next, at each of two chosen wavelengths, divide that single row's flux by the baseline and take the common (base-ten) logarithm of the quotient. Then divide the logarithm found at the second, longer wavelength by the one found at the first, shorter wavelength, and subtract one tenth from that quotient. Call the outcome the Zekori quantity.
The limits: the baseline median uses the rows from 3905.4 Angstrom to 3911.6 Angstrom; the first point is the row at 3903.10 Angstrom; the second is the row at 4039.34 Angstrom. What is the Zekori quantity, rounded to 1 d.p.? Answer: -0.4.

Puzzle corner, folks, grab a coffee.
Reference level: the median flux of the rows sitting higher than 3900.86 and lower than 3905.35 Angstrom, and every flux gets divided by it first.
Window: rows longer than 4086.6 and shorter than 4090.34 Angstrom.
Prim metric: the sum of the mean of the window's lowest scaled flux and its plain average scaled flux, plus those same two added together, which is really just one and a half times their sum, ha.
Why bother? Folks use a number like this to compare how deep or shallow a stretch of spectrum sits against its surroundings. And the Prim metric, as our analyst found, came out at 3.00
